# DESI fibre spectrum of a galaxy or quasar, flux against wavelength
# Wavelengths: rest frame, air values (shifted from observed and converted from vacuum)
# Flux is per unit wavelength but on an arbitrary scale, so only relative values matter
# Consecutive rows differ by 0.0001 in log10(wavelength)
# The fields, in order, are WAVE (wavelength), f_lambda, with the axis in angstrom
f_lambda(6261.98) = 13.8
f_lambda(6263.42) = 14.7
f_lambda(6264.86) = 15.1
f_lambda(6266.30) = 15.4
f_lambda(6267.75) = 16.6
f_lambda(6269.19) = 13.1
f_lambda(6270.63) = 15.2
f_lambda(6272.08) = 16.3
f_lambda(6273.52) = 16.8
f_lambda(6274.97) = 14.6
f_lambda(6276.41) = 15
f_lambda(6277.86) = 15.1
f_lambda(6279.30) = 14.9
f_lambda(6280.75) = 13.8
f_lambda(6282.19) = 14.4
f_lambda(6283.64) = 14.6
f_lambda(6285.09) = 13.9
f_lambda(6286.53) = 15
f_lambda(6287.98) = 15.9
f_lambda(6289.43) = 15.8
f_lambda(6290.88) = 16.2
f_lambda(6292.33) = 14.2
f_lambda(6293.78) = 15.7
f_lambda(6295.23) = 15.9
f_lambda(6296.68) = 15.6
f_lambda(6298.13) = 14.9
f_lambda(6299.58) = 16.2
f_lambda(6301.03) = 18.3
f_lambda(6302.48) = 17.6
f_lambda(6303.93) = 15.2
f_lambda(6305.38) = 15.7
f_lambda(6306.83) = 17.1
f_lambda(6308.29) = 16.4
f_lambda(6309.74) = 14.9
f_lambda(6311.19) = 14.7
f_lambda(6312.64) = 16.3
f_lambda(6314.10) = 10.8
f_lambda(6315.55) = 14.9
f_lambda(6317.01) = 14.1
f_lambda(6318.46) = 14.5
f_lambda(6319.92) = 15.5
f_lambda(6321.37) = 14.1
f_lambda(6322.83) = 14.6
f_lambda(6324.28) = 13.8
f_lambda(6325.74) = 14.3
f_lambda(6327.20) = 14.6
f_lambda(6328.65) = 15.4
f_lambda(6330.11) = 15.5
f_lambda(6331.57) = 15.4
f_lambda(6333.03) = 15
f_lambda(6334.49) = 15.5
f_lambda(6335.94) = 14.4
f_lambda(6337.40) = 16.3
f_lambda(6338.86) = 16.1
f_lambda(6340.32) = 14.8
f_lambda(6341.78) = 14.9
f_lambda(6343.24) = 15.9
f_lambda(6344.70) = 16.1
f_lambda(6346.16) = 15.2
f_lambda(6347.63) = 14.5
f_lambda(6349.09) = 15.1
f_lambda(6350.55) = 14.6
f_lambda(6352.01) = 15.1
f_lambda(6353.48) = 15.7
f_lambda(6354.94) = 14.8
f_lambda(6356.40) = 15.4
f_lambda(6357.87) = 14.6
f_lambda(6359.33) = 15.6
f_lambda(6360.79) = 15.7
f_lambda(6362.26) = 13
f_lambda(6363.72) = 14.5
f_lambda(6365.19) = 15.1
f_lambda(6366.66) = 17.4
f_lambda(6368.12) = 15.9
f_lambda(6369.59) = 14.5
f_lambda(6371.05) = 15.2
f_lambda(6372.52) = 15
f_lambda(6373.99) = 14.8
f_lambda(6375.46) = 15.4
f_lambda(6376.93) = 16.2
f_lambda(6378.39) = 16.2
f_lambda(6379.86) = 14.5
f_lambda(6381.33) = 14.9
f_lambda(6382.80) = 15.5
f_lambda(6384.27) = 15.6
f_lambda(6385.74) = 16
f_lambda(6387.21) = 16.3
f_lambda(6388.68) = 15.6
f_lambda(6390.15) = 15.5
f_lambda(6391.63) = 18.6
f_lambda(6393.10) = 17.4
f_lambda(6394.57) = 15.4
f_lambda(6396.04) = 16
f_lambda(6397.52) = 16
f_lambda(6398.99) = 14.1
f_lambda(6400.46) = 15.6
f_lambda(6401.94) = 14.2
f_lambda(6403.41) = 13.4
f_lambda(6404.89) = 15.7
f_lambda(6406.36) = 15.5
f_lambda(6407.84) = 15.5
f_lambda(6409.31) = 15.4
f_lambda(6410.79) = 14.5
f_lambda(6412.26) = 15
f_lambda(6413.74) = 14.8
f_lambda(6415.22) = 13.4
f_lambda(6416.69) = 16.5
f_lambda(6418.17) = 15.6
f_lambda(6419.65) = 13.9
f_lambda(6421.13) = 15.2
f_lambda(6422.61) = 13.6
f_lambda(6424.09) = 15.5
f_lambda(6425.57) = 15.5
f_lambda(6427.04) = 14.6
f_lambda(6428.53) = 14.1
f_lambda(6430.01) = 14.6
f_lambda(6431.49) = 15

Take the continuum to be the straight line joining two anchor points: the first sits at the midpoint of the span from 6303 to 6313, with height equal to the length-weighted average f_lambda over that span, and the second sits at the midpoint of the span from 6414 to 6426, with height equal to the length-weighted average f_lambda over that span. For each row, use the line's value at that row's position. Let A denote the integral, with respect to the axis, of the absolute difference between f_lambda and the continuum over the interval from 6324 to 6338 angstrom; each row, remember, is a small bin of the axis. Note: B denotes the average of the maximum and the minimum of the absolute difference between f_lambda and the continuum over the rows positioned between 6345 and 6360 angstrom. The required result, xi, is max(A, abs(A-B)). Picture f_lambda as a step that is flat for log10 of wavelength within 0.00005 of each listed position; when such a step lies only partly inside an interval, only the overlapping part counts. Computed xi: 9.7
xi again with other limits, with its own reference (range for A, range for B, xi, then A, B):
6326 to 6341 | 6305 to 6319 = 8.5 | 8.5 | 2.5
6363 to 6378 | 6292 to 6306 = 9.8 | 9.8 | 1.2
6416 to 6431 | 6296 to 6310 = 10.8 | 10.8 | 1.3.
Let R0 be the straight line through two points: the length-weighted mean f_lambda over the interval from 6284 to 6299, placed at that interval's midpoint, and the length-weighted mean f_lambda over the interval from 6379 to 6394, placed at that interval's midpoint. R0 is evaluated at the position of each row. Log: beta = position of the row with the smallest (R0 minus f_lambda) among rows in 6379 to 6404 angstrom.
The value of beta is 6391.63 angstrom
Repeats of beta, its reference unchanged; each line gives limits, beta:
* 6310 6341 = 6312.64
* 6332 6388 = 6366.66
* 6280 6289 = 6287.98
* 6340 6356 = 6344.70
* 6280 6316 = 6301.03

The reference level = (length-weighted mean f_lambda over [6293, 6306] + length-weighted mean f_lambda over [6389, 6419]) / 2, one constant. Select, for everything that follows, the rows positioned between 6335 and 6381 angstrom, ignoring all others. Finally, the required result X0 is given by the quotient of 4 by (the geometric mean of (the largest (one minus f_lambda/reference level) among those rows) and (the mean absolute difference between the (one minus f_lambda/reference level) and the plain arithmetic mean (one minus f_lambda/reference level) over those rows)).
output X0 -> 48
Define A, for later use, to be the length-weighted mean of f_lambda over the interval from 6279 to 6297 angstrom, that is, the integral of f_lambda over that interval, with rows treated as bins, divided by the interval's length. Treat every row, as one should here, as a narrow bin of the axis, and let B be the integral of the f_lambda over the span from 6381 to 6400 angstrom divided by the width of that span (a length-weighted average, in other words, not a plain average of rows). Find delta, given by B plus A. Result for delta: 31.0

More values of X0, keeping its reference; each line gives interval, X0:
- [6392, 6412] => 47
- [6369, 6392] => 69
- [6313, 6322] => 27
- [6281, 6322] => 28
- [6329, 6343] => 77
